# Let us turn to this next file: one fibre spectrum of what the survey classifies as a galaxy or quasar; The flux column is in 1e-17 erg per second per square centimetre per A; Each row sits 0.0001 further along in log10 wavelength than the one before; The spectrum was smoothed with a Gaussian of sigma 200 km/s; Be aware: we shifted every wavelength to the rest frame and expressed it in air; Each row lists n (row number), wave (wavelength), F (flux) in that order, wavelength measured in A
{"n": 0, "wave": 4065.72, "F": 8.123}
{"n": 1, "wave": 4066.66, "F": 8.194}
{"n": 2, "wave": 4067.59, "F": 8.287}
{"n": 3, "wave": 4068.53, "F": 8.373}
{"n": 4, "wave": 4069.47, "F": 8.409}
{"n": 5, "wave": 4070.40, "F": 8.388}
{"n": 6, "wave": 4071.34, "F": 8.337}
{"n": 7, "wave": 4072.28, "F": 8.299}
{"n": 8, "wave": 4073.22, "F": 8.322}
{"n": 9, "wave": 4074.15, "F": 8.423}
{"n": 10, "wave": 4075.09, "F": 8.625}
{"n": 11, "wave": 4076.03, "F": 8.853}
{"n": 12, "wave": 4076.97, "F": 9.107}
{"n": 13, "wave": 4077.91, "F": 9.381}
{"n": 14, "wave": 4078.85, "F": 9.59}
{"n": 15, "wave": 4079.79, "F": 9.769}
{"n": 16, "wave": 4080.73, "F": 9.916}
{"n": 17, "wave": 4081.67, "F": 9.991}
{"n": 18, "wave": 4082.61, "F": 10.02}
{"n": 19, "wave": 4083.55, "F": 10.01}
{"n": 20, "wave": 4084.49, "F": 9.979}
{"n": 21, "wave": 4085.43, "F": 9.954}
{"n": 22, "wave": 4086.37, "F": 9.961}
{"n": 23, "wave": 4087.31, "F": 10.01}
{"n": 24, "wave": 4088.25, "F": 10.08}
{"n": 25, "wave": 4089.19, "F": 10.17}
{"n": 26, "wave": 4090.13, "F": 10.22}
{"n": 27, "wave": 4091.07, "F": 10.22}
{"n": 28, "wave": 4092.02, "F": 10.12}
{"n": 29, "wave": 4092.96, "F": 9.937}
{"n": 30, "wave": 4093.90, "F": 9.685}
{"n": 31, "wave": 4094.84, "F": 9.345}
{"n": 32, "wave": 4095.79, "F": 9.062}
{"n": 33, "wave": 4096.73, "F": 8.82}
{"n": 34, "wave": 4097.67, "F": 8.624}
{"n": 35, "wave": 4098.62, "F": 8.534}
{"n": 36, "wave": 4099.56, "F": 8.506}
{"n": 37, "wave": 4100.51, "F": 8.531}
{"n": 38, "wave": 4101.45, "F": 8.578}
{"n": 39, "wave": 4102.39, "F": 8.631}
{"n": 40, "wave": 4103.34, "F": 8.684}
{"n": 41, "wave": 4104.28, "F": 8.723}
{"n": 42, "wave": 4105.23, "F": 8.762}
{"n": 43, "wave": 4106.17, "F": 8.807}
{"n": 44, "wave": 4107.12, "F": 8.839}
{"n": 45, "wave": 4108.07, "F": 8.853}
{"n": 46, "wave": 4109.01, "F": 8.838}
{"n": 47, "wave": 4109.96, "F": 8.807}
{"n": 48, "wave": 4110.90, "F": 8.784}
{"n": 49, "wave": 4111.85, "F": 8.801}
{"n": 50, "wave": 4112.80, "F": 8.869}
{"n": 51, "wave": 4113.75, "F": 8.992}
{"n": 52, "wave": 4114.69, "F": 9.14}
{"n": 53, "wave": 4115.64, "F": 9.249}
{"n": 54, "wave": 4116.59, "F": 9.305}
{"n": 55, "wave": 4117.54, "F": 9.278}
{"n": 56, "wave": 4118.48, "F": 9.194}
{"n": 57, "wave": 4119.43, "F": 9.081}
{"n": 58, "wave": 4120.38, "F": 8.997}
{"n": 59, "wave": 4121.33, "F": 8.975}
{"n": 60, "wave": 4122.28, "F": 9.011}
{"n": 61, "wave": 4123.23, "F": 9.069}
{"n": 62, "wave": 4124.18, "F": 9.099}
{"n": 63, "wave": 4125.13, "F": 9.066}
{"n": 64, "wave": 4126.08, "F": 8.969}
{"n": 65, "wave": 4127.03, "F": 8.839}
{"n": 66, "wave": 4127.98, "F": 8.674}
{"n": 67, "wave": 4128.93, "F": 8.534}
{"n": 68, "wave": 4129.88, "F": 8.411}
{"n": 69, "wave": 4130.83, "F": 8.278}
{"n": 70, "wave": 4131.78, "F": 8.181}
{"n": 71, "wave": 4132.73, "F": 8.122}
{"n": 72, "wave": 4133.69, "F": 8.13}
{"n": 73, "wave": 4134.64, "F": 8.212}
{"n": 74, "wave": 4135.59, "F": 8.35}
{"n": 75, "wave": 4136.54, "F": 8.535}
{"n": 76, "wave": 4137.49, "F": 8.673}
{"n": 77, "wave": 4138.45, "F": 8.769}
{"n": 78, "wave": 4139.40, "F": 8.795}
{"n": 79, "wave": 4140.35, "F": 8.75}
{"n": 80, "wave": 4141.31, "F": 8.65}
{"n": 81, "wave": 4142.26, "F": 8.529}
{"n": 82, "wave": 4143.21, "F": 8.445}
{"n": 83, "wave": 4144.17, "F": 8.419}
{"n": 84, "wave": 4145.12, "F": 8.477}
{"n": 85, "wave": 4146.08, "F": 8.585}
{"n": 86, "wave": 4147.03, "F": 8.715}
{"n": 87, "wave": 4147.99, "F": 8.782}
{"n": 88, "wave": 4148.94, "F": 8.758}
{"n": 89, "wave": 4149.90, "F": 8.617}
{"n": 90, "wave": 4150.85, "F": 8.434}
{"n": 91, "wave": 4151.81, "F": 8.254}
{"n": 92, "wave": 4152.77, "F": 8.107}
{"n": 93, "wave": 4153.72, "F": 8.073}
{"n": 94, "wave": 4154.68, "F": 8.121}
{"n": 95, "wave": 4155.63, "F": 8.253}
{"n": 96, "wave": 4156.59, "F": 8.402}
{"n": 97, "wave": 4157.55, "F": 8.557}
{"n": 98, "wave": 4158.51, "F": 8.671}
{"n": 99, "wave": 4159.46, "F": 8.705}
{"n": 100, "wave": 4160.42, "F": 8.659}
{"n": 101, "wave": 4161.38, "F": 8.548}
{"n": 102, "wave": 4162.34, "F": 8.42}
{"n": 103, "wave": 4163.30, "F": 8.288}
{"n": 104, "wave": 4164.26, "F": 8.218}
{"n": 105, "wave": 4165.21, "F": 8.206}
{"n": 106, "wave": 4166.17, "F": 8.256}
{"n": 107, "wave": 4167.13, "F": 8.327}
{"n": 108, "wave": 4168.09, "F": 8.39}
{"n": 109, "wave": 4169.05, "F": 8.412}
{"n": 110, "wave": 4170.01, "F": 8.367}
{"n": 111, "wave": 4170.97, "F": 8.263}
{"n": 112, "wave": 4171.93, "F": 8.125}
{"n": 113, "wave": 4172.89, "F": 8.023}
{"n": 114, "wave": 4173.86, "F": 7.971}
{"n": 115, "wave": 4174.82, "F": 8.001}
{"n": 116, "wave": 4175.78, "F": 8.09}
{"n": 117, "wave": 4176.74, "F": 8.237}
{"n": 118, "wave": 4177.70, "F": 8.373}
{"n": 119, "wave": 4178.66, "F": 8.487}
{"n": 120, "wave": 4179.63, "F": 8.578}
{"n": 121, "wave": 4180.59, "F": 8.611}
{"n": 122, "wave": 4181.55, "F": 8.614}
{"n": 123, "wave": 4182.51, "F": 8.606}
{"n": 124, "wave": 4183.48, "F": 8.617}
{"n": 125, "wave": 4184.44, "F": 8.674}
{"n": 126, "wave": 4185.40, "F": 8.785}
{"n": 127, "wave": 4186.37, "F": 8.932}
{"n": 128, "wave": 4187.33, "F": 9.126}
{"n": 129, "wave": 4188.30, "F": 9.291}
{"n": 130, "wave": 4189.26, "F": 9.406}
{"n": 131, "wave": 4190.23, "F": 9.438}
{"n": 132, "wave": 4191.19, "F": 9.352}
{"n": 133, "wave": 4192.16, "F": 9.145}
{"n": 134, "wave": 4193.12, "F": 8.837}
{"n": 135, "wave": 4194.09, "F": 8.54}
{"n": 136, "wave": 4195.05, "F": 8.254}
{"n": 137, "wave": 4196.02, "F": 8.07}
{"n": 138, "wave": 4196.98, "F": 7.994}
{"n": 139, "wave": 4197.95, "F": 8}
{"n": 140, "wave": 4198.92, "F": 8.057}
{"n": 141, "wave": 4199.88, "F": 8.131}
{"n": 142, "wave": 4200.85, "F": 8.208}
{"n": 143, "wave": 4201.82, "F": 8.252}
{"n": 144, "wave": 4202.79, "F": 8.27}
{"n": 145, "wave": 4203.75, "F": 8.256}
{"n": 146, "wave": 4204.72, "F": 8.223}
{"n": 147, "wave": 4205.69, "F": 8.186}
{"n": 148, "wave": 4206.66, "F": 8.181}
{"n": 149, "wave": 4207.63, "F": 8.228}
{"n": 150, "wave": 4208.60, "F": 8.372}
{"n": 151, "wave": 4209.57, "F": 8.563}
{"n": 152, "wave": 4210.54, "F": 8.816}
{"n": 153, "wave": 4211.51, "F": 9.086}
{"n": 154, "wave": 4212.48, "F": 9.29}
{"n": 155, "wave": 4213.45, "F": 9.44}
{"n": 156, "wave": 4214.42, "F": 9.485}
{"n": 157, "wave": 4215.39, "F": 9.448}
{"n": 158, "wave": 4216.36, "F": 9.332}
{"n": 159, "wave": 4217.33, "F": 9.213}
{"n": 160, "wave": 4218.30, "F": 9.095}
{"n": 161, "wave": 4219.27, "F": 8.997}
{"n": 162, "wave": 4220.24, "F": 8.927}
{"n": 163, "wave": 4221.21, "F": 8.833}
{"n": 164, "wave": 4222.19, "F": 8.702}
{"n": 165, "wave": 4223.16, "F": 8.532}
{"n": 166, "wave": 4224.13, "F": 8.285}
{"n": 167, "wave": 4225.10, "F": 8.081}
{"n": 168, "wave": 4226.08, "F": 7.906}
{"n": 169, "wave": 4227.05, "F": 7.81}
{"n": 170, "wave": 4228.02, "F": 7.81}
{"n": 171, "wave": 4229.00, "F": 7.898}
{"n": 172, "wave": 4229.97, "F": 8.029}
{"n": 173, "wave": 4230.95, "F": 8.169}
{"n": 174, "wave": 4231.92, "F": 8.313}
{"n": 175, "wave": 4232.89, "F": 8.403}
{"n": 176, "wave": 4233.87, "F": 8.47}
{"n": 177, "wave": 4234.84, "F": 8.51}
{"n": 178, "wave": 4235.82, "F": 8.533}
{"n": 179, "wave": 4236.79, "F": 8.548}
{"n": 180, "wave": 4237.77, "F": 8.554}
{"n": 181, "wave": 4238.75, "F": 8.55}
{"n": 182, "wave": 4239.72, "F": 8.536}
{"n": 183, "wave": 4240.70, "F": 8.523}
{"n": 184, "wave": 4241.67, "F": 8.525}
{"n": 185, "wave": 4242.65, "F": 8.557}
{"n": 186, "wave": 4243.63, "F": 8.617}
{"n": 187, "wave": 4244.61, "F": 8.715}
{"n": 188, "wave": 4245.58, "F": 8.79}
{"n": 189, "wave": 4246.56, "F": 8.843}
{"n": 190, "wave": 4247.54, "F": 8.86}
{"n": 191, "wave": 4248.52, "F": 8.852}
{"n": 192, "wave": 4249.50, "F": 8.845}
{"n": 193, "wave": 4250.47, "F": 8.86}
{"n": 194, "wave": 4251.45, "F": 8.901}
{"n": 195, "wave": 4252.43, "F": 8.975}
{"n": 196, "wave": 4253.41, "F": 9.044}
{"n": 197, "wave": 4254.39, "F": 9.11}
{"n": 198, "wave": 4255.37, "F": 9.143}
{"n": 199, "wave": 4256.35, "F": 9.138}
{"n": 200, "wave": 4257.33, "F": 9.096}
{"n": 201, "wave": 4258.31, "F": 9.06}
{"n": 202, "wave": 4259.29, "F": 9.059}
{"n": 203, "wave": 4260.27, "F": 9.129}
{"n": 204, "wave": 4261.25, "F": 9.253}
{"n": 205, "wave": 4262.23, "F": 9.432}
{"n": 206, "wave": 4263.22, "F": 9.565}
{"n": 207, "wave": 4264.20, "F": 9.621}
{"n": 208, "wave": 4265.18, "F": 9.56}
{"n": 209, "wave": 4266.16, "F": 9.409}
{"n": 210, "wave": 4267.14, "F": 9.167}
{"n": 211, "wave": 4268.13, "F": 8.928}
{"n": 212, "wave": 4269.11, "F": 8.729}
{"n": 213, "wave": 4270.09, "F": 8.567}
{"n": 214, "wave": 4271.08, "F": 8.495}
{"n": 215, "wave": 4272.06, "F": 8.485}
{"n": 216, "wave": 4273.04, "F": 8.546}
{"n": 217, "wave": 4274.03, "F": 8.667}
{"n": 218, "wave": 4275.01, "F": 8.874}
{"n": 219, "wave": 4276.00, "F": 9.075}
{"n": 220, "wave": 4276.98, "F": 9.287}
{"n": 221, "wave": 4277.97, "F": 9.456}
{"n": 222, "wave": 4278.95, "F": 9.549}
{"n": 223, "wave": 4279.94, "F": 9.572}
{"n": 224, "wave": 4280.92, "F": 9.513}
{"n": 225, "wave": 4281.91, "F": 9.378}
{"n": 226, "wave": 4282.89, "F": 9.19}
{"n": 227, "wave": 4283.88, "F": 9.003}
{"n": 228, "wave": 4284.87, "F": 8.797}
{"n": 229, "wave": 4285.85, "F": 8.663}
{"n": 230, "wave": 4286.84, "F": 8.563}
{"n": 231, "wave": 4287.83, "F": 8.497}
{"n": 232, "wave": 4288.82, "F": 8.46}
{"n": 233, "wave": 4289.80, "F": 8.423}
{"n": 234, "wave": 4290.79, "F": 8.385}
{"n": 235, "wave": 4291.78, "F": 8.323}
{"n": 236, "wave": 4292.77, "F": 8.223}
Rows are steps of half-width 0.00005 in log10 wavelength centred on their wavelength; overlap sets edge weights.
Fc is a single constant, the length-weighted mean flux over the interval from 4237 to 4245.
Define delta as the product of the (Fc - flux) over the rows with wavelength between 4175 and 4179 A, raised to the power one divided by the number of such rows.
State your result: 0.21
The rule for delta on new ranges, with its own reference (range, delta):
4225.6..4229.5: 0.70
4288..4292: 0.16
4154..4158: 0.09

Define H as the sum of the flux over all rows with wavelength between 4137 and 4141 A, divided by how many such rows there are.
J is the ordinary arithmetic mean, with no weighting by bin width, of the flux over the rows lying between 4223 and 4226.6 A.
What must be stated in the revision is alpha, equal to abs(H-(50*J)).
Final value 401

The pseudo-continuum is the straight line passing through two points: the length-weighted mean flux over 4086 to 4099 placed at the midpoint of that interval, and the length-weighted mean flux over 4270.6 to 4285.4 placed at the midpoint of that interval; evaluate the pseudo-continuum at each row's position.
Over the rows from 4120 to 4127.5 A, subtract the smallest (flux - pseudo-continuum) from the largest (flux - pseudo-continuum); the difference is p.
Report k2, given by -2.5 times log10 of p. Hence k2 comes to 1.5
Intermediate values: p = 0.3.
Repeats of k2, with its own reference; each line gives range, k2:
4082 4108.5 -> -0.6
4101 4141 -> -0.1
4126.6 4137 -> 0.4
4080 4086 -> 2.4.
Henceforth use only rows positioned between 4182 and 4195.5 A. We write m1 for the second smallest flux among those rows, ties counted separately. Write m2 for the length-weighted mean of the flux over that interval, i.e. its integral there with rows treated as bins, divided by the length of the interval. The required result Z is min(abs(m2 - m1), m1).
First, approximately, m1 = 8.54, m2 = 8.9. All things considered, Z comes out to 0.39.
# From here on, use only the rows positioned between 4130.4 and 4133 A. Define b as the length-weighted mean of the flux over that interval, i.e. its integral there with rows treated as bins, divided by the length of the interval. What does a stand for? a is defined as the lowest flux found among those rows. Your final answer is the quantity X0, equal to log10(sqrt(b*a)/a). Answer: 0.0022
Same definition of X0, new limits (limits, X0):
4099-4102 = 0.0014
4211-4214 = 0.0044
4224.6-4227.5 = 0.0034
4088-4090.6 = 0.0021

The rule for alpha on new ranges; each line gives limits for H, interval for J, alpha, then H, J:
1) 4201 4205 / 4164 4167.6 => 404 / 8.25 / 8.3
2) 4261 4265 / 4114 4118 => 453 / 9.47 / 9.2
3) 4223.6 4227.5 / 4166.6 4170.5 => 411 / 8.02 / 8.4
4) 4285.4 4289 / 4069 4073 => 409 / 8.55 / 8.4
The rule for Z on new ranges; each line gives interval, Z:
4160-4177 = 0.26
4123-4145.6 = 0.45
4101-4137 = 0.65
